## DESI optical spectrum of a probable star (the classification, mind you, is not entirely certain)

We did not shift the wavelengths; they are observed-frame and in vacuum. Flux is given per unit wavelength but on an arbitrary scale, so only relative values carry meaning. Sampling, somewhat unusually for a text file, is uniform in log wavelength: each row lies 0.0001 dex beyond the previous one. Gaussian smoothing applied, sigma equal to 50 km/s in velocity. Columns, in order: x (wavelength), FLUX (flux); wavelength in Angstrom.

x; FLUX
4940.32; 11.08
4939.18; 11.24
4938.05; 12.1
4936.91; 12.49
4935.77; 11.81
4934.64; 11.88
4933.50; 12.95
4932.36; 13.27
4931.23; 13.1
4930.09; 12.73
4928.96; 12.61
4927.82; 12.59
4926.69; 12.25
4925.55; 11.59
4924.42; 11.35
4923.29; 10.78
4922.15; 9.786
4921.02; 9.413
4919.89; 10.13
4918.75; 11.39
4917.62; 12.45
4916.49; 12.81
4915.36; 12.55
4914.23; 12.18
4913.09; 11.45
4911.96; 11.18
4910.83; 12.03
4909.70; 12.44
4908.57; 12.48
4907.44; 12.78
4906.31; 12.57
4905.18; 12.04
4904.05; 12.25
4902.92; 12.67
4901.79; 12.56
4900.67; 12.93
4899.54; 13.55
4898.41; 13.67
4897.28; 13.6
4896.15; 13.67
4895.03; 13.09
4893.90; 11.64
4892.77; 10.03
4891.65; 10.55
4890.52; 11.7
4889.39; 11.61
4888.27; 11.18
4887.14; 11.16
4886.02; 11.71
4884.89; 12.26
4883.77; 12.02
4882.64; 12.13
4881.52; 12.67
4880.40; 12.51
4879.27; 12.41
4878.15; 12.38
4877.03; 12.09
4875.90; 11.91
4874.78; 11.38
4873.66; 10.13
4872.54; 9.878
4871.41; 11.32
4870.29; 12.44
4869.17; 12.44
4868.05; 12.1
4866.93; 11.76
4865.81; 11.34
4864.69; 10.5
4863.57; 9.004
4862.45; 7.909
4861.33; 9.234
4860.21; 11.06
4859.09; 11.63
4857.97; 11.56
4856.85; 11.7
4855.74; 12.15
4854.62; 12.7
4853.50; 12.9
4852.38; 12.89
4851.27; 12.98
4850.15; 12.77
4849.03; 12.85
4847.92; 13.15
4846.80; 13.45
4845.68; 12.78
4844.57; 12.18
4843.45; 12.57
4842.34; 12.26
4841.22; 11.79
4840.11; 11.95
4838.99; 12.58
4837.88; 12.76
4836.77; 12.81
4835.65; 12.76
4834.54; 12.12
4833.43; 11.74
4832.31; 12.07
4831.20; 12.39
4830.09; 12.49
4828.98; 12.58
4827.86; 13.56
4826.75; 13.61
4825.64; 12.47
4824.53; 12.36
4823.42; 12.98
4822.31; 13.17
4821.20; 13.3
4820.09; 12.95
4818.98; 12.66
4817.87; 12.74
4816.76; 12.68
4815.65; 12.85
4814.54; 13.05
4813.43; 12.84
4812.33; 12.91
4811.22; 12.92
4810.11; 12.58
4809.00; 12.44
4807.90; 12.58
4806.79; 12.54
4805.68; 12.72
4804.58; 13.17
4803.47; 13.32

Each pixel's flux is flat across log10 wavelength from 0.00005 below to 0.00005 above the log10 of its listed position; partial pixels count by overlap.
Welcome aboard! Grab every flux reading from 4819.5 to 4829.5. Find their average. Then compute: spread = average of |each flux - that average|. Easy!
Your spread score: 0.37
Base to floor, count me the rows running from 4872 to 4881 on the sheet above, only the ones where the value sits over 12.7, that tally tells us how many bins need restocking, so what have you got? 0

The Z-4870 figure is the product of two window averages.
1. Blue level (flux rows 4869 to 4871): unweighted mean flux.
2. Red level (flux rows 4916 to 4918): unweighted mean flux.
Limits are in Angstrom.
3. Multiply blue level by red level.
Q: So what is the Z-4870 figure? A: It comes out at 157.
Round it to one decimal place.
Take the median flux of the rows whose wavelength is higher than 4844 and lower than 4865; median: 12.2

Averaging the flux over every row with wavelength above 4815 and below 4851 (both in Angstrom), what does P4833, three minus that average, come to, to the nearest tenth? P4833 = -9.7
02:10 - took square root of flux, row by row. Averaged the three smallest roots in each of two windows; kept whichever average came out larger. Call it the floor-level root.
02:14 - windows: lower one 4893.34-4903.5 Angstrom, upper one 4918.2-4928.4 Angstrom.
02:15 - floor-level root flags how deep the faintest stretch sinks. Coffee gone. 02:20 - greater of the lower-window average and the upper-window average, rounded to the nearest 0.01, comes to 3.51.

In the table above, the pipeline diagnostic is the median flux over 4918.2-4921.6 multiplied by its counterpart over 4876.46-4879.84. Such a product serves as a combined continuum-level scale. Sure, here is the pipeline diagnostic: 125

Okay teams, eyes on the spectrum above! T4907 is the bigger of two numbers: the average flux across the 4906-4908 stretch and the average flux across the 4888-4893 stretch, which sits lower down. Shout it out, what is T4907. 12.7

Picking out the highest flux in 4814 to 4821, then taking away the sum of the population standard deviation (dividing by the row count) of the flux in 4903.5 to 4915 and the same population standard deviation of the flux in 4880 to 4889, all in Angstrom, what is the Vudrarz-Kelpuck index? 12.05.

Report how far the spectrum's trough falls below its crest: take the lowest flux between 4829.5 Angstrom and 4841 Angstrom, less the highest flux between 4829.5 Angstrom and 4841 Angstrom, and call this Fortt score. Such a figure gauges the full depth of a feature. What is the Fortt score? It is -1.1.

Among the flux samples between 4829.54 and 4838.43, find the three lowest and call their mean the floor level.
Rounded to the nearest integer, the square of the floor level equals 143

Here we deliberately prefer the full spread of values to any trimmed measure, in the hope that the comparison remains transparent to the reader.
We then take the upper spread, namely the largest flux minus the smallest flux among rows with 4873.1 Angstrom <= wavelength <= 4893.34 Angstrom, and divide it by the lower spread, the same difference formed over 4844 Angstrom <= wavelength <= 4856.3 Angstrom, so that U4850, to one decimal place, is 2.0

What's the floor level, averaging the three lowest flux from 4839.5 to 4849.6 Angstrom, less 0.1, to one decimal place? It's 11.9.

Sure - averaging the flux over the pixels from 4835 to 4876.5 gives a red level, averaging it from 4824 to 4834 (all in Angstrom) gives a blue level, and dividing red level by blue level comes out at 0.940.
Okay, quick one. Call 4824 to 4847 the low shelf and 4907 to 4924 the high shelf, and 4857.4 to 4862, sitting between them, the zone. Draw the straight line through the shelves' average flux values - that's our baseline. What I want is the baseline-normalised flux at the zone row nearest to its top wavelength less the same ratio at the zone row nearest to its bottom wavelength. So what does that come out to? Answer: -0.19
